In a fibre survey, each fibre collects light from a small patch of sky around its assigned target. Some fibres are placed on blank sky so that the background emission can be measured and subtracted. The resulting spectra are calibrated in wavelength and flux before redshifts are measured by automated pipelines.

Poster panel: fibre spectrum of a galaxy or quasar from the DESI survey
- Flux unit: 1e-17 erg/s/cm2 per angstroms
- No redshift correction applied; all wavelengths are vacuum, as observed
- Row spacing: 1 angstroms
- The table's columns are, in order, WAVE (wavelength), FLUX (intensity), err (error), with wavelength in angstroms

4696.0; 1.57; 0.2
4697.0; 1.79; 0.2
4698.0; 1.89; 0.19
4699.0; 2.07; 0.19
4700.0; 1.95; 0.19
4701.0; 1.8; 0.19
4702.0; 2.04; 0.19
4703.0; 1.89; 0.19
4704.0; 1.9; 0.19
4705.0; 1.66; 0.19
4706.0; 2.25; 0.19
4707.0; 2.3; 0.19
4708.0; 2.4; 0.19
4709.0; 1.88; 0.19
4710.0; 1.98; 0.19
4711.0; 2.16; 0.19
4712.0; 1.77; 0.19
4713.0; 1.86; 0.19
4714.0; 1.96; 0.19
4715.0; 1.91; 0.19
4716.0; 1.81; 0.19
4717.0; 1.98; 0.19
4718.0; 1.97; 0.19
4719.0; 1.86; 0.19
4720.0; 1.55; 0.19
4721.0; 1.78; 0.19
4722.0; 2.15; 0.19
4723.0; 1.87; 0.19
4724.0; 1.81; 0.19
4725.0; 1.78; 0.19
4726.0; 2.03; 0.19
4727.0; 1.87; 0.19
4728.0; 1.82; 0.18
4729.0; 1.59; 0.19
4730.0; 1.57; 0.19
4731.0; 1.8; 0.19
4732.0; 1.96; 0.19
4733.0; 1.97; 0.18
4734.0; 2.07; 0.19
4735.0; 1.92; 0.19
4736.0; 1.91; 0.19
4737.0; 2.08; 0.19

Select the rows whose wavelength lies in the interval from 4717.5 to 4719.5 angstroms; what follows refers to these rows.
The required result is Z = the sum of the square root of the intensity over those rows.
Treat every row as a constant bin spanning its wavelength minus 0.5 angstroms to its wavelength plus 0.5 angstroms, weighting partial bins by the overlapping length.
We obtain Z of 2.8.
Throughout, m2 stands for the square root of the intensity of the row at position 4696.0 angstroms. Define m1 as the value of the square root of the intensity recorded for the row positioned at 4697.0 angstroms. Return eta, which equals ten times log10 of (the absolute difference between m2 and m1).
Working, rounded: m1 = 1.34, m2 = 1.25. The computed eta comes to -10.7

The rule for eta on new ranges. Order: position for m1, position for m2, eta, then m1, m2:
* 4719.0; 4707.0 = -8.2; 1.36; 1.52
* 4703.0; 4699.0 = -11.9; 1.37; 1.44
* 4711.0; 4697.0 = -8.8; 1.47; 1.34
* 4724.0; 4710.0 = -12.1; 1.35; 1.41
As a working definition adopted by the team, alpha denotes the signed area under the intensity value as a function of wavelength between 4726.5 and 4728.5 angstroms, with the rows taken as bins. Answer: 3.69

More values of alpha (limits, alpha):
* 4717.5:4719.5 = 3.83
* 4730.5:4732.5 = 3.76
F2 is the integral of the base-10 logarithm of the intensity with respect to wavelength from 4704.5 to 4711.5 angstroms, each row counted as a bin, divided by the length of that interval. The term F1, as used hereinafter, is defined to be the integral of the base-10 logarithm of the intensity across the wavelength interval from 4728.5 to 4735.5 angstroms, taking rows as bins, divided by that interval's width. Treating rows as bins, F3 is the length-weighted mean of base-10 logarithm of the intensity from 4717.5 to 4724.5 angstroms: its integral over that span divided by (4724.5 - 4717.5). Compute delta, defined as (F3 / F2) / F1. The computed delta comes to 3.2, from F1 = 0.263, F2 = 0.317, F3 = 0.27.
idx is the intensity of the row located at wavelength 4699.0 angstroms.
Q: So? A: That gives 2.07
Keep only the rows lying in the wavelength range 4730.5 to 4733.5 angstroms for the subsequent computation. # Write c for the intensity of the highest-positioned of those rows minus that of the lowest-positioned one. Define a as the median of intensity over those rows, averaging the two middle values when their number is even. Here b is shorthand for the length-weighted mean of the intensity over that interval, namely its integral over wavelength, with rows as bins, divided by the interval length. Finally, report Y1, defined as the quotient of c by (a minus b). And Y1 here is 3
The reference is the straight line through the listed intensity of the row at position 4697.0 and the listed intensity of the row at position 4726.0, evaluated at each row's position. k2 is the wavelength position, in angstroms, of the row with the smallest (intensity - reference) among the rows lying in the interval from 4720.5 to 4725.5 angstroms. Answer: 4725.0 angstroms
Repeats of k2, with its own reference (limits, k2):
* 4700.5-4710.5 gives 4705.0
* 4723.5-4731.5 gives 4730.0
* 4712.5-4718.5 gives 4716.0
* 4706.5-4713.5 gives 4712.0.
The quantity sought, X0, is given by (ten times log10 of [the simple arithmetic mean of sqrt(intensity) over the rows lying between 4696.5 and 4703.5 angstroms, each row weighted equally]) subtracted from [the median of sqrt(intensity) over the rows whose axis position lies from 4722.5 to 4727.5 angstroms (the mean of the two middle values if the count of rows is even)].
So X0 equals -0.05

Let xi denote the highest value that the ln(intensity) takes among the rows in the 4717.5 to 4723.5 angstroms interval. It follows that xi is 0.77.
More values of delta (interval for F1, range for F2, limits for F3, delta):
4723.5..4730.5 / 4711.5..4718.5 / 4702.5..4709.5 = 4.4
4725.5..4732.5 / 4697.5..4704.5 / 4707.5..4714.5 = 4.1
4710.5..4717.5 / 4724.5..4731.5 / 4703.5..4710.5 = 4.4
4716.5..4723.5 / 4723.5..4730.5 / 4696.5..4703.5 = 4.2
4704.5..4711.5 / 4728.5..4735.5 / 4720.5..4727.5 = 3.3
